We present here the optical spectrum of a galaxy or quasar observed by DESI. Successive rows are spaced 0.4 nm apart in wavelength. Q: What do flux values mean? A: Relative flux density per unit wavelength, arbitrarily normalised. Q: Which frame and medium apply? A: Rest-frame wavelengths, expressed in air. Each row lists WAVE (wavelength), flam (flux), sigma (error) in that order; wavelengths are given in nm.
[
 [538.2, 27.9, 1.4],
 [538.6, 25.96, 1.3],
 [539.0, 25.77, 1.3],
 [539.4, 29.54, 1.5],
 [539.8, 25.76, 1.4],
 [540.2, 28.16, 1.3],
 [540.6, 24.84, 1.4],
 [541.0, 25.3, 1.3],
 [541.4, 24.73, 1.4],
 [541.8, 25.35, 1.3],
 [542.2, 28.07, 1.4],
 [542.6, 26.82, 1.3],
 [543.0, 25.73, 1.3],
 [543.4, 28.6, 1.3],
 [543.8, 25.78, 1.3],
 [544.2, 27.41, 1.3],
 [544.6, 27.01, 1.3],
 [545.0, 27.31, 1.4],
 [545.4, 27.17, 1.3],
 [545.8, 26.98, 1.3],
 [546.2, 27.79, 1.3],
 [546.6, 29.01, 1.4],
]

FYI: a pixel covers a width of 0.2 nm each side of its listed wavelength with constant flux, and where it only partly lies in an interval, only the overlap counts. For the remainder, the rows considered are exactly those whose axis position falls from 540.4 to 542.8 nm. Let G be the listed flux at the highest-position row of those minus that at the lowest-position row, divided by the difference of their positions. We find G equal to 1.0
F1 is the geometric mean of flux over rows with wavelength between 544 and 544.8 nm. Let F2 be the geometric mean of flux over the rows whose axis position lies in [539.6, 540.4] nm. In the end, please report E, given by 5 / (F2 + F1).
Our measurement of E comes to 0.0923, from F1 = 27.2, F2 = 26.9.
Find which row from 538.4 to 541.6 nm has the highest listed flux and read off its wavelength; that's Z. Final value 539.4 nm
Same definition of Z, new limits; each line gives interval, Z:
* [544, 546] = 544.2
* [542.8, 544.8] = 543.4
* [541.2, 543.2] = 542.2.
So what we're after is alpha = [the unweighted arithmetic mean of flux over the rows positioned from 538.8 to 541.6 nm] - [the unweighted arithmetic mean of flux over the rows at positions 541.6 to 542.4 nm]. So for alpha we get -0.4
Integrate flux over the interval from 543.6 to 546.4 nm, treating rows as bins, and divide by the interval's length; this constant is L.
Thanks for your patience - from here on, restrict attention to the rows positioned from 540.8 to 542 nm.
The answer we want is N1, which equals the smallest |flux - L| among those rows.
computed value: 1.71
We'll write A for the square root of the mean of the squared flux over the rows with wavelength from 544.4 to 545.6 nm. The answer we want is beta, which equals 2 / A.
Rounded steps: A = 27.2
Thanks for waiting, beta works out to 0.0736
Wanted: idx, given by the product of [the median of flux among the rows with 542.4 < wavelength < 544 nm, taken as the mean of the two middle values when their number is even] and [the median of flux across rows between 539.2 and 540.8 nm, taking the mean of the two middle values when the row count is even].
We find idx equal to 709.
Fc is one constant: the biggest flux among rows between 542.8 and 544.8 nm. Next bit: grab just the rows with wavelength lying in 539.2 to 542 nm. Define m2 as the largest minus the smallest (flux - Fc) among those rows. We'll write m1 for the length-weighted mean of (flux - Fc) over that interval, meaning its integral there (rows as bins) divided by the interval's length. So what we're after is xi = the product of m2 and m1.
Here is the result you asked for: -11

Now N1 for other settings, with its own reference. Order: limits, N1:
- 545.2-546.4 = 0.08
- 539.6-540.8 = 1.10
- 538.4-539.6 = 1.10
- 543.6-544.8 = 0.05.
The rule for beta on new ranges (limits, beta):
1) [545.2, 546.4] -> 0.0732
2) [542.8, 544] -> 0.0748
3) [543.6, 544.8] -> 0.0748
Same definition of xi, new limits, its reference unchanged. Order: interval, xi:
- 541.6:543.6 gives -5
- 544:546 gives -1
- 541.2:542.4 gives -9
